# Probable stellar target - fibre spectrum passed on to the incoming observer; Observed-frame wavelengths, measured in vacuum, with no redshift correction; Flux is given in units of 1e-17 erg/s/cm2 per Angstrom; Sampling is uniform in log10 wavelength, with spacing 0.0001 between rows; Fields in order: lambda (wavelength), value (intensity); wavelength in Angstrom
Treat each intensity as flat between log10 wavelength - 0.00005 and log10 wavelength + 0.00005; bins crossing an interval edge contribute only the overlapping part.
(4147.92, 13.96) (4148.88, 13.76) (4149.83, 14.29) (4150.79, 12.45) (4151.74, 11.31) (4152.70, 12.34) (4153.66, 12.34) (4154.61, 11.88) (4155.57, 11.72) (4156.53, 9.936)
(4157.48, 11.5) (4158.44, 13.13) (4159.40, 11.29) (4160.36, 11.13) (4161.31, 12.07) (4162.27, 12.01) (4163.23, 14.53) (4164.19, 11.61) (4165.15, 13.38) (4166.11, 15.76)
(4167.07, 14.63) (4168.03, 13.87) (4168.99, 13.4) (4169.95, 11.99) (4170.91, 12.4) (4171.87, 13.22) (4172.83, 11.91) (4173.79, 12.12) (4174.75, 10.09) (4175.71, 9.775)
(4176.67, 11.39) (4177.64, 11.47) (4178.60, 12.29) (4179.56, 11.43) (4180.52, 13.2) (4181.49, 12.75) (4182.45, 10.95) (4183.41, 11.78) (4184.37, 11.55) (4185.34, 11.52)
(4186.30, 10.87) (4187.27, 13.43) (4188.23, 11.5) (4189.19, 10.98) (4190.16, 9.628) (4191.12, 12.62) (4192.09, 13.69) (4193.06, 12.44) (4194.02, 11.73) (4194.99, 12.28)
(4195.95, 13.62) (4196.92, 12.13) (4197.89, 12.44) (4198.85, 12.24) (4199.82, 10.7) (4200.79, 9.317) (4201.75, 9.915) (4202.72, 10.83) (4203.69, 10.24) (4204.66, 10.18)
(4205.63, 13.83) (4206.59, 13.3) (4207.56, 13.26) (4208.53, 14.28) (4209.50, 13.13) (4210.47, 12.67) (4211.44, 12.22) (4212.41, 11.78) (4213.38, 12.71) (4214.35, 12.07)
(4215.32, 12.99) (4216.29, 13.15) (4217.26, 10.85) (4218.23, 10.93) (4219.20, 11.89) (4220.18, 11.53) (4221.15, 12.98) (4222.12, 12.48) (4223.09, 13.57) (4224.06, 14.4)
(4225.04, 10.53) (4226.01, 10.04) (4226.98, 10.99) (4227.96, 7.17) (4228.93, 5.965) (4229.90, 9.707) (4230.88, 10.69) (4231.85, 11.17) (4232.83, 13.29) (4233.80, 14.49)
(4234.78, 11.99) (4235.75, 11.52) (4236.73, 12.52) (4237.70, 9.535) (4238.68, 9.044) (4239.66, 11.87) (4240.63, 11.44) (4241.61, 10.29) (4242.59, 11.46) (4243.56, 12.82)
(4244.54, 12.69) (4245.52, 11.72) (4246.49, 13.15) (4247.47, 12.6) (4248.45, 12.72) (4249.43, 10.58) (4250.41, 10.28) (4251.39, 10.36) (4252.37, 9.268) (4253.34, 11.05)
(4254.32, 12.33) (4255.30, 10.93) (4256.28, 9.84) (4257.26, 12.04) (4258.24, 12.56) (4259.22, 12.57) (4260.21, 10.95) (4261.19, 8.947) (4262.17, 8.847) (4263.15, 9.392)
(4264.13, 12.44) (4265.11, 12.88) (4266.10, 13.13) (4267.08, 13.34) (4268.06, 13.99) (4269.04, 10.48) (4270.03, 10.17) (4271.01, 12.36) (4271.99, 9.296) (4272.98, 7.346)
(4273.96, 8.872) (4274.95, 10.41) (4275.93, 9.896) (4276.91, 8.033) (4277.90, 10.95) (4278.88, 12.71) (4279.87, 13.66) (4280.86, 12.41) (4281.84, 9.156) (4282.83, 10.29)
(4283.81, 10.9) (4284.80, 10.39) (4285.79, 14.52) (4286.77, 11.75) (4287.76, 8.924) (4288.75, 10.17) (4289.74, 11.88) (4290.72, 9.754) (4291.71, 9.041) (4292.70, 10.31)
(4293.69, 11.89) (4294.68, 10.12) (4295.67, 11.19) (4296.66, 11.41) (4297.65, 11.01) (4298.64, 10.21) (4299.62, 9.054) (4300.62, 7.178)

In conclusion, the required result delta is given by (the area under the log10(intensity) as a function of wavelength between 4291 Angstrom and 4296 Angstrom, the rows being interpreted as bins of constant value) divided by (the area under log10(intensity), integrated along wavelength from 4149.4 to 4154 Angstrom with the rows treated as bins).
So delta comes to 1.01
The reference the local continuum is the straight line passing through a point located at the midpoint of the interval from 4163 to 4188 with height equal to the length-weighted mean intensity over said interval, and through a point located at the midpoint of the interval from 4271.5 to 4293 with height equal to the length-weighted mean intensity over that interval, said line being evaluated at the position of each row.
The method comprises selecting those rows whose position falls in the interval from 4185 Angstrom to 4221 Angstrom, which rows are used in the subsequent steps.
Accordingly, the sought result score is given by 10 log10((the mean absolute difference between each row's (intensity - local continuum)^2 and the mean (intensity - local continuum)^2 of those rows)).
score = 1.4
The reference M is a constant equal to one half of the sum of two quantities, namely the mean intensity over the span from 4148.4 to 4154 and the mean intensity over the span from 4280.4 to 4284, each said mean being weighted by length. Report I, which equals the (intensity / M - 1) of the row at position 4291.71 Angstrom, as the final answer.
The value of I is -0.23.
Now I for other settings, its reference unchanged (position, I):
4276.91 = -0.31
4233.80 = 0.24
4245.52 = 0.00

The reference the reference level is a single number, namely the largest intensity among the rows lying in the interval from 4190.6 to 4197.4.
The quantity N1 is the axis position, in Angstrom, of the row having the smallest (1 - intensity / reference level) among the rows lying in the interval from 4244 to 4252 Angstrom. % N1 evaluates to 4246.49 Angstrom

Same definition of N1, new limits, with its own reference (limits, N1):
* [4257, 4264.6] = 4259.22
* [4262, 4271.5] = 4268.06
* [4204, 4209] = 4208.53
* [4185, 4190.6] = 4187.27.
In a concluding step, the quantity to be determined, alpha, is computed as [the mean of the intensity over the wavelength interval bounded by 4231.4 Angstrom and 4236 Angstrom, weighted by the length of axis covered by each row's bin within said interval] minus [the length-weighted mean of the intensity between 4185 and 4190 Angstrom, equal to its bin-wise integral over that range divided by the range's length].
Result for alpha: 1.0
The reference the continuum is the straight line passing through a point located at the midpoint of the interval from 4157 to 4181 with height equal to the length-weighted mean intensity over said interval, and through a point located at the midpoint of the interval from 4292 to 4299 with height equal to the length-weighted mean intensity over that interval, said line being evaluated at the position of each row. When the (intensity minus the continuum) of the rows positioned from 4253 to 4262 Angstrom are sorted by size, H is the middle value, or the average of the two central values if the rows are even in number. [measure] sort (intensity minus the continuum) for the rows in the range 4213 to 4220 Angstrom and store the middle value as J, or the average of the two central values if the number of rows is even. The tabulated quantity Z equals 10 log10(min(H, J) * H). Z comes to -11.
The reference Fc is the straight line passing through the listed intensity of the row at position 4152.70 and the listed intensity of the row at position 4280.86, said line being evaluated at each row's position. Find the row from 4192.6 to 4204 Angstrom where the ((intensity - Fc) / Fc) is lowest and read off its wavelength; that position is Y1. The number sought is 4200.79 Angstrom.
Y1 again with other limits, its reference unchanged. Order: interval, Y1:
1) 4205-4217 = 4212.41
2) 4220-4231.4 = 4228.93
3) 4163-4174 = 4164.19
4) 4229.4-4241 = 4238.68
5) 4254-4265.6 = 4262.17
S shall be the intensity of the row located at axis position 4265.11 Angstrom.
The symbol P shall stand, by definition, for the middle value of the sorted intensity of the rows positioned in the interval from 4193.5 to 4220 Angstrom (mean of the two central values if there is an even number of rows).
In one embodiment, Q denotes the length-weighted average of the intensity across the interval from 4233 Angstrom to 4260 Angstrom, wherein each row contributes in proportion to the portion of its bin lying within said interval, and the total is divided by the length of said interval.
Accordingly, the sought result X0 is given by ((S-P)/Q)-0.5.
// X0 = -0.44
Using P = 12.2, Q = 11.56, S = 12.88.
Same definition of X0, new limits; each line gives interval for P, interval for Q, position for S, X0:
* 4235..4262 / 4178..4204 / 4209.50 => -0.36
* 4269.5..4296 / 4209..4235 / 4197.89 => -0.32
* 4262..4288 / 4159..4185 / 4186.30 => -0.47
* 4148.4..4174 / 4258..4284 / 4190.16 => -0.75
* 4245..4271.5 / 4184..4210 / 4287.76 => -0.73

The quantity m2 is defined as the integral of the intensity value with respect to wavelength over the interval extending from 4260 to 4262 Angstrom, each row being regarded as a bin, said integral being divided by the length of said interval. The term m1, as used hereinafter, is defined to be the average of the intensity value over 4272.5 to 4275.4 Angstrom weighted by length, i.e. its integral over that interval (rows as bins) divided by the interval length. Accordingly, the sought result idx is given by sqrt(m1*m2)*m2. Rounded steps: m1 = 8.9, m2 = 9.6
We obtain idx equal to 89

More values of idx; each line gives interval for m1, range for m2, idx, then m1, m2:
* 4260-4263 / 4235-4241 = 113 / 9.4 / 11.0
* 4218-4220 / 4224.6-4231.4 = 96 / 11.4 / 9.3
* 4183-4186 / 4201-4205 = 111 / 11.6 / 10.2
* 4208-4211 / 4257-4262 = 137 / 13.3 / 11.2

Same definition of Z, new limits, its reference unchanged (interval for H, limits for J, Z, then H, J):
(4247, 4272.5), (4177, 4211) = -10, -0.3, 0.0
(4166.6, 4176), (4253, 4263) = -16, -0.1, -0.3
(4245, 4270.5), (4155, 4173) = -25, 0.0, -0.4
